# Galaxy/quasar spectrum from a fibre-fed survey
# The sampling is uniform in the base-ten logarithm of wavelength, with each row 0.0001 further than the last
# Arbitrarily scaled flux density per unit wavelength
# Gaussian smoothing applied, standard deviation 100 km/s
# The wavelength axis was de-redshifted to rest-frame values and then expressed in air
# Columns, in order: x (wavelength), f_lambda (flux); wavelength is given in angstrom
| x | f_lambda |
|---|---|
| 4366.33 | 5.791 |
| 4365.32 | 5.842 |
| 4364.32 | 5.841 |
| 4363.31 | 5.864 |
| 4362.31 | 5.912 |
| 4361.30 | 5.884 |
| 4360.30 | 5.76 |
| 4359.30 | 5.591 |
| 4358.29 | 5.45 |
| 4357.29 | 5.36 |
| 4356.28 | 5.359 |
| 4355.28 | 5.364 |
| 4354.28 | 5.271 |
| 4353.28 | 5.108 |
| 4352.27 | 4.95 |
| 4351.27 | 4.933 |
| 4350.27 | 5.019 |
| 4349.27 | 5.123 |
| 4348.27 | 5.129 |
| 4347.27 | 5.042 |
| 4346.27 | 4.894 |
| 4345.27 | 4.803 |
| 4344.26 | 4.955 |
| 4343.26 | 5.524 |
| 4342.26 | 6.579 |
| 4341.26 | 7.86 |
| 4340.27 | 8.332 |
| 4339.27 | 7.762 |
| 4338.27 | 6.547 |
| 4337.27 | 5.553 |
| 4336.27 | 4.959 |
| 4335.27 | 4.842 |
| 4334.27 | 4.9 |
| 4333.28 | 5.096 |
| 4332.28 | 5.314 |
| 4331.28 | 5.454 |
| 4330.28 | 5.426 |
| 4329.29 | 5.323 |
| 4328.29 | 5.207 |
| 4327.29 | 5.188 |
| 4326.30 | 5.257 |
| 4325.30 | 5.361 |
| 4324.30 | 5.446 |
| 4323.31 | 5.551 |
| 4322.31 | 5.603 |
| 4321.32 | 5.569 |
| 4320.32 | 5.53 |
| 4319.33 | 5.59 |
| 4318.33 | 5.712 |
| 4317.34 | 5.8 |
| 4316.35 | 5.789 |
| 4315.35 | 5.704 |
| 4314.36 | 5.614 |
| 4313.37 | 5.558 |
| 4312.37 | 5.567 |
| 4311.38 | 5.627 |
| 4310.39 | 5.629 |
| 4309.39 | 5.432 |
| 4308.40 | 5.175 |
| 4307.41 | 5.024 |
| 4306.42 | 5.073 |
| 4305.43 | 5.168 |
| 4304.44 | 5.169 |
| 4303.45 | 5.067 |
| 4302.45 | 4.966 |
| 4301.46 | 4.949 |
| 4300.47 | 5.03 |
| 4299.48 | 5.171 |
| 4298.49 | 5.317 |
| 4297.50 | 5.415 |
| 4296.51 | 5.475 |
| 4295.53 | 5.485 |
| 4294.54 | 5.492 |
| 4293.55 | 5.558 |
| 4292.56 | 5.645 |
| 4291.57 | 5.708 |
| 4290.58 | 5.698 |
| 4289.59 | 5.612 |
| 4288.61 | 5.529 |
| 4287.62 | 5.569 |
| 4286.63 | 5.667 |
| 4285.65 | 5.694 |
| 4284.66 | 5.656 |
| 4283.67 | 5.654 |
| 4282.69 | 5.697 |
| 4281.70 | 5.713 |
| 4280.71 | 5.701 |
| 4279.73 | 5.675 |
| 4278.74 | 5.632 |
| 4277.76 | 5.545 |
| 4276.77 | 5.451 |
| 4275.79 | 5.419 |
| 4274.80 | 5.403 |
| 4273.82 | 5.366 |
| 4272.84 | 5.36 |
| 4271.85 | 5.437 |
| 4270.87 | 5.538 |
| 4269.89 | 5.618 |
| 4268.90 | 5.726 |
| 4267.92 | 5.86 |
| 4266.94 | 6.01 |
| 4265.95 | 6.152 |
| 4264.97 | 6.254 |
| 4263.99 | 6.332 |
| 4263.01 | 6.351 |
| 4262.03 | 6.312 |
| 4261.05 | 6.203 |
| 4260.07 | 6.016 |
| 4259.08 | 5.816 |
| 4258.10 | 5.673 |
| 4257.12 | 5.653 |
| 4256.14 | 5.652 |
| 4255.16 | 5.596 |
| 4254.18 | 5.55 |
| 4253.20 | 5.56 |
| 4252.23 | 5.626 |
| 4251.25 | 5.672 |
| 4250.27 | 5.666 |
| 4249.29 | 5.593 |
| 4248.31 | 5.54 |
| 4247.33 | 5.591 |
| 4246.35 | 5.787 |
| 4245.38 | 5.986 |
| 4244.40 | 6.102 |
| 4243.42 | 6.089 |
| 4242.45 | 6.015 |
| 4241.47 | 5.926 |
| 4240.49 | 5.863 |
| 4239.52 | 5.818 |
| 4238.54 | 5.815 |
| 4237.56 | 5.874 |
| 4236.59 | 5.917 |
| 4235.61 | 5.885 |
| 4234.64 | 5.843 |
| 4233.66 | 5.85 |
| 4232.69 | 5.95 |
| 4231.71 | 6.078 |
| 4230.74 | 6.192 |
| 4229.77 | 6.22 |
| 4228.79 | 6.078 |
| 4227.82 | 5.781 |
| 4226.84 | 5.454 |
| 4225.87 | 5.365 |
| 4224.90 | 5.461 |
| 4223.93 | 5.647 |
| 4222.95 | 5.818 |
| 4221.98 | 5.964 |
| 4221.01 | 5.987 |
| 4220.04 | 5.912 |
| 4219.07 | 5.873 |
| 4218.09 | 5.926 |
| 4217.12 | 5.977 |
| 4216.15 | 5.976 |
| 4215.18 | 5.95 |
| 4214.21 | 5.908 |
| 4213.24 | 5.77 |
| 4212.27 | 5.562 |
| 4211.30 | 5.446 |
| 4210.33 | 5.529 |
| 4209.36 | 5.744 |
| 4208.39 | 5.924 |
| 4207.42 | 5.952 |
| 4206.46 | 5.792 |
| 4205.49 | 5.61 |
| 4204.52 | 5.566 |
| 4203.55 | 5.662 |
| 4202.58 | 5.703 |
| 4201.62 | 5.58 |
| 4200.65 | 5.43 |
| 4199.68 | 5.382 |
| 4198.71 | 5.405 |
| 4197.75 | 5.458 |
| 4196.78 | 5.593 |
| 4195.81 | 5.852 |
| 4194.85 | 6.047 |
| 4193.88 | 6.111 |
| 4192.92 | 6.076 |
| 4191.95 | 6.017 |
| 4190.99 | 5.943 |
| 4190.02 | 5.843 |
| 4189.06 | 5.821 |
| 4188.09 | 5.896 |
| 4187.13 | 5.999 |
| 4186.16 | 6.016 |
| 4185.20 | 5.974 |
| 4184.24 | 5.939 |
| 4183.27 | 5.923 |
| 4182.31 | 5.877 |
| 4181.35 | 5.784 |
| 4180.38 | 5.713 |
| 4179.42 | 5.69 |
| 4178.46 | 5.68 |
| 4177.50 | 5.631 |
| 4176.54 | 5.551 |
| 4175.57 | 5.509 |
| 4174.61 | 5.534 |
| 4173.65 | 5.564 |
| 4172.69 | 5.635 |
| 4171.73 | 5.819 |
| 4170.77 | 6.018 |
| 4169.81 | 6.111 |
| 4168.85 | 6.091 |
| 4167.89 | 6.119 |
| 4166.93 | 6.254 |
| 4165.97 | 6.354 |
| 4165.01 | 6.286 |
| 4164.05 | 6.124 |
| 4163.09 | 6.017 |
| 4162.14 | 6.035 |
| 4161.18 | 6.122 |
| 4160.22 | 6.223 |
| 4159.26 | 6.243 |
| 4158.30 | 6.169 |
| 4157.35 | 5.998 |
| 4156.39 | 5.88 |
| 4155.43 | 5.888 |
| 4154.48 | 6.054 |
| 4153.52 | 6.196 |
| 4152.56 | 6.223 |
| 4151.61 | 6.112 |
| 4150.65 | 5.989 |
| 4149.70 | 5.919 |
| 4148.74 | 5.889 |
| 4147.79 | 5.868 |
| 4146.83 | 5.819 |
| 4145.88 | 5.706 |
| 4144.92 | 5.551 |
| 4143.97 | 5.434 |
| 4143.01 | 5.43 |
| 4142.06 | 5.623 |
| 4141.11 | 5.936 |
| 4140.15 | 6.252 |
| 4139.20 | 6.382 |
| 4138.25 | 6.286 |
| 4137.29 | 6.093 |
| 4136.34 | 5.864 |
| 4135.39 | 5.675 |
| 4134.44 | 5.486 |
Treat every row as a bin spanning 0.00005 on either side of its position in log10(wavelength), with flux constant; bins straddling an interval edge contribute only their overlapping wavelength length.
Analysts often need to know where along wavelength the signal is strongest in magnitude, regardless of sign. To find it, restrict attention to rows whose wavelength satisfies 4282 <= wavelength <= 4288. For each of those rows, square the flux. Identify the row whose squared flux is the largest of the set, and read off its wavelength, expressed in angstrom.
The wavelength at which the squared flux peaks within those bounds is 4282.69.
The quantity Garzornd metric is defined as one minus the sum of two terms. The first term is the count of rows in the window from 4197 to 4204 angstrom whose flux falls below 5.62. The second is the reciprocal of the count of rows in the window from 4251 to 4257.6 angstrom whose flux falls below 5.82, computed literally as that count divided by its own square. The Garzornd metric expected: -4.1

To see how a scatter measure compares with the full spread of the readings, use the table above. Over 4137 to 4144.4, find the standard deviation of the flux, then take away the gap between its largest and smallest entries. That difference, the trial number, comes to -0.6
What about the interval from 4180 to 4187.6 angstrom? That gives -0.2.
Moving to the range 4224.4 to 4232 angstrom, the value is -0.5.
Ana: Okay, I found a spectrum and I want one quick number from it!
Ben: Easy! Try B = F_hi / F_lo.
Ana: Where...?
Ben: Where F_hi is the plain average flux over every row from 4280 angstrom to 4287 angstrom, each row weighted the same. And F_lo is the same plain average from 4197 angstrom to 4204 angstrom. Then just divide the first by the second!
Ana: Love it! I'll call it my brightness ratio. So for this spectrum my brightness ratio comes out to 1.03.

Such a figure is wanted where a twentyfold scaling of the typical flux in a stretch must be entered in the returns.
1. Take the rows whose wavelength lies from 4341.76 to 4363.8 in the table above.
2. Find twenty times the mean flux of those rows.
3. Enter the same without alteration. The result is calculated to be 107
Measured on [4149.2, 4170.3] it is 122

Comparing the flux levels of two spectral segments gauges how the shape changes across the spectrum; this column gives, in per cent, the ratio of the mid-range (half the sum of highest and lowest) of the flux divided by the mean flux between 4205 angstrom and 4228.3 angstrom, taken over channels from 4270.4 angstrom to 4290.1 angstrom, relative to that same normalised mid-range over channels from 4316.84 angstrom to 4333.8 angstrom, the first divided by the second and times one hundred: 102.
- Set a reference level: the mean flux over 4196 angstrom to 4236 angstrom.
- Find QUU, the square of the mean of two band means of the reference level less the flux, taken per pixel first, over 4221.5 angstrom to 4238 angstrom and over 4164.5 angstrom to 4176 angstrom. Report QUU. 0.018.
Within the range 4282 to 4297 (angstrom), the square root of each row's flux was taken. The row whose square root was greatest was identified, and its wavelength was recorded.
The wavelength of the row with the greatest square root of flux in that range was 4291.57 angstrom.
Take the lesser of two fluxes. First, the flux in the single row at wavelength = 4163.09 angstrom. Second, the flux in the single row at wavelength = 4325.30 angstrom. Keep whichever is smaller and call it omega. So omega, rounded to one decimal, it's 5.4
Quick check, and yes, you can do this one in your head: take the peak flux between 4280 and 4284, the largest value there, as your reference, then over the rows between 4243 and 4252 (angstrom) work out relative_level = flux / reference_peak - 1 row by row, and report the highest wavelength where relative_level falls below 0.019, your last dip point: 4251.25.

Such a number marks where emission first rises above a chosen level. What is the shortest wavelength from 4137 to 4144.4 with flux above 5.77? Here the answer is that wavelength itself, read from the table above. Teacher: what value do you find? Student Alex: 4137.29 angstrom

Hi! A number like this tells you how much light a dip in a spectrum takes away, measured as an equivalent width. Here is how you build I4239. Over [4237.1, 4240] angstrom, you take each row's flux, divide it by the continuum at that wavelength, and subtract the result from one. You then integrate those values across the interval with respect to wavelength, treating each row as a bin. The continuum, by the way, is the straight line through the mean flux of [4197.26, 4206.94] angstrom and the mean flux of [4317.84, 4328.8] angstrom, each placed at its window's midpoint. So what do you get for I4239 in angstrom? -0.16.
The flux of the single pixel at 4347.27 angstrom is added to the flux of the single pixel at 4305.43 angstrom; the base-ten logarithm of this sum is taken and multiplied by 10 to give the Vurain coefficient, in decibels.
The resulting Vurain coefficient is 10.1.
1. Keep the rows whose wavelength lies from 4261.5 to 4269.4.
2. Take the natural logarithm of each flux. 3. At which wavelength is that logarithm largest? 4263.01 angstrom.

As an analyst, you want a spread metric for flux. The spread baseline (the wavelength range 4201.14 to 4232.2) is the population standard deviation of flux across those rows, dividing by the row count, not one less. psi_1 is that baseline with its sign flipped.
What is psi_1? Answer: -0.22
